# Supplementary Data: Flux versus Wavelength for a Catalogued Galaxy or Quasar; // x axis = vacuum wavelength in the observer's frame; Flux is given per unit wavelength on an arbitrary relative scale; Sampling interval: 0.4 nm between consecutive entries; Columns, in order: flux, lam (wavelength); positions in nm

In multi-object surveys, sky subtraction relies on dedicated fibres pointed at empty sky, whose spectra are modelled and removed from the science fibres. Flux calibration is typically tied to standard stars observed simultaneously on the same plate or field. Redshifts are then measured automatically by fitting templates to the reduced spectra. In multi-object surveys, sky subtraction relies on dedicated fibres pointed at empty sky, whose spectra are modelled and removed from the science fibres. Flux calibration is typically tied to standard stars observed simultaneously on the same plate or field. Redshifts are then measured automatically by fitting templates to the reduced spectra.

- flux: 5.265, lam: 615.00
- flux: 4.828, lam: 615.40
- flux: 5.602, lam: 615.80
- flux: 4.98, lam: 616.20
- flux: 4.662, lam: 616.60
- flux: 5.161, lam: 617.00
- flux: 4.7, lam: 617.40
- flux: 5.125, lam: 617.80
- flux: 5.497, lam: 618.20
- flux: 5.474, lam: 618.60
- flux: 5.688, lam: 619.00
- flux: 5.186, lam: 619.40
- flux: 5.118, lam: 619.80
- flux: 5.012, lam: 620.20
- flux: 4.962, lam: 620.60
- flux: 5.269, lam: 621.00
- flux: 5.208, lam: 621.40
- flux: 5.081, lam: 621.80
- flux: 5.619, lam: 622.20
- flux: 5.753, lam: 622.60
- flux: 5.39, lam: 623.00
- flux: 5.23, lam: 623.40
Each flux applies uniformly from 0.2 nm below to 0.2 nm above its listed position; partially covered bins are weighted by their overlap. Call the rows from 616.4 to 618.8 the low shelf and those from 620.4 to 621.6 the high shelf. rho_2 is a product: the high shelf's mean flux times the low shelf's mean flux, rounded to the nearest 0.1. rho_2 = 26.3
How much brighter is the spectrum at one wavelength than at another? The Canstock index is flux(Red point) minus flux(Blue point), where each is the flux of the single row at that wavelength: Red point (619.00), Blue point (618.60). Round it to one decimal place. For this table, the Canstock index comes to 0.2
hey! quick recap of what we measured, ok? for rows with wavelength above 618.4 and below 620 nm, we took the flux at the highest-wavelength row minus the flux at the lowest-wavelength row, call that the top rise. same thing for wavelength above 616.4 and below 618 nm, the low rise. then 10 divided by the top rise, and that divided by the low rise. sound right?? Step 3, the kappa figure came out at -61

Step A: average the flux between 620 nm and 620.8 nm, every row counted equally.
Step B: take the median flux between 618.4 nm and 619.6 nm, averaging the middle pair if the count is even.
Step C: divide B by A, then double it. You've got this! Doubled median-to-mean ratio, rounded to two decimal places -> 2.20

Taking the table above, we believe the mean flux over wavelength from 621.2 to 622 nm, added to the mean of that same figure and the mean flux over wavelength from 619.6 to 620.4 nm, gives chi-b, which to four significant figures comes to 10.25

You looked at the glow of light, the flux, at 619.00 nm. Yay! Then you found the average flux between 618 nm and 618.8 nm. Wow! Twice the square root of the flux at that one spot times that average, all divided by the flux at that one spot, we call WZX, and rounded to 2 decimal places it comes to 1.96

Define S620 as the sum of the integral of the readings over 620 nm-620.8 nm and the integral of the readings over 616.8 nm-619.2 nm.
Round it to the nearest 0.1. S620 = 16.6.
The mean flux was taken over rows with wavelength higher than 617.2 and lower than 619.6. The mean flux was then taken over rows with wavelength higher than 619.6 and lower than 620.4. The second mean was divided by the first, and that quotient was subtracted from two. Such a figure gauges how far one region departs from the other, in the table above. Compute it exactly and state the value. 1.04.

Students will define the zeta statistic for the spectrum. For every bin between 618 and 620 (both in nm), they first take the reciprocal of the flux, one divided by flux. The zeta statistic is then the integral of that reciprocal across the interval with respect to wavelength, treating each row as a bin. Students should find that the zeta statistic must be 0.371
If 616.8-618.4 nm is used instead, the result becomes 0.313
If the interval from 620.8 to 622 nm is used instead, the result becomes 0.231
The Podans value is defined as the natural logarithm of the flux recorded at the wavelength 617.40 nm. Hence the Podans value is 1.55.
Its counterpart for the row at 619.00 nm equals 1.74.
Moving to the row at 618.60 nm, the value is 1.70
